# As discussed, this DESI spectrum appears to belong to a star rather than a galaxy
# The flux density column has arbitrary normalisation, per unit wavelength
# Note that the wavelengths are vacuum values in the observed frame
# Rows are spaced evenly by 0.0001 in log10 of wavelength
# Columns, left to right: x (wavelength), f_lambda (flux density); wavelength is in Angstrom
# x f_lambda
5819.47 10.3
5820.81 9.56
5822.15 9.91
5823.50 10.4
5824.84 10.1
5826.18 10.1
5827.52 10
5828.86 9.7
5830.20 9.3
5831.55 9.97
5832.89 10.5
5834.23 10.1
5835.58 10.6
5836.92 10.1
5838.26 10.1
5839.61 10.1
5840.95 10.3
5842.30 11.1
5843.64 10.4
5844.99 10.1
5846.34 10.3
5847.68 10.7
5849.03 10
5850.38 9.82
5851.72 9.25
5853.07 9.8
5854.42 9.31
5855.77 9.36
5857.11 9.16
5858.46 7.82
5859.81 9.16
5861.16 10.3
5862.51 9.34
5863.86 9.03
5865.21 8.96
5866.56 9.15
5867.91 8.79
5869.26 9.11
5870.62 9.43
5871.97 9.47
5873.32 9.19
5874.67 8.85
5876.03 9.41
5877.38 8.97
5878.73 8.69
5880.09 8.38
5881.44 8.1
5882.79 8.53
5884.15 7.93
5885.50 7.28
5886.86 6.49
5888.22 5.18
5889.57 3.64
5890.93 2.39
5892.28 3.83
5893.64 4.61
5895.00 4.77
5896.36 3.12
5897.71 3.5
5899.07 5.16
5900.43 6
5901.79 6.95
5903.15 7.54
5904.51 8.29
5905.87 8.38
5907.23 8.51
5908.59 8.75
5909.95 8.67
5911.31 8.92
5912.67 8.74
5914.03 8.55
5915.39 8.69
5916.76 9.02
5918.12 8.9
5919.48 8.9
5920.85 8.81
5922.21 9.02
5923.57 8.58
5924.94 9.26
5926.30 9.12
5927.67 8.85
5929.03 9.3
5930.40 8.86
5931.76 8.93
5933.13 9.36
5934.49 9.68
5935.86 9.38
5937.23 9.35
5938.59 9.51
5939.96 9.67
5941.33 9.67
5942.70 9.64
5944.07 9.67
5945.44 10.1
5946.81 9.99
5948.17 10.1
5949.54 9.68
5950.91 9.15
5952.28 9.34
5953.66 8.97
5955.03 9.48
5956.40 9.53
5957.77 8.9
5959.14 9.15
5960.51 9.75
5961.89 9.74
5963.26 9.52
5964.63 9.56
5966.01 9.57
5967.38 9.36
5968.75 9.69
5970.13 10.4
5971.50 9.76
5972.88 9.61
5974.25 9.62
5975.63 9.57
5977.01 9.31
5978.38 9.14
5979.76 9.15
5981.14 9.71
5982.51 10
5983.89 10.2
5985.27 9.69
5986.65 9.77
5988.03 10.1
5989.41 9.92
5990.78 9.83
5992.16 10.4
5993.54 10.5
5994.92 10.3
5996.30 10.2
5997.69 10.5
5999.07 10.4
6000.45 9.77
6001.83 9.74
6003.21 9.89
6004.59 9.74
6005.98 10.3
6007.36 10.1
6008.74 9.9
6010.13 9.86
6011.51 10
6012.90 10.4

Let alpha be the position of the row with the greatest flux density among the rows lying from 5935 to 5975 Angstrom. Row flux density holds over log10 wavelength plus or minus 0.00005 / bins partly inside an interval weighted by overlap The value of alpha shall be 5970.13 Angstrom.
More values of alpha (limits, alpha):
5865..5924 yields 5871.97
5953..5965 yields 5960.51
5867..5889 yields 5871.97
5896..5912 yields 5911.31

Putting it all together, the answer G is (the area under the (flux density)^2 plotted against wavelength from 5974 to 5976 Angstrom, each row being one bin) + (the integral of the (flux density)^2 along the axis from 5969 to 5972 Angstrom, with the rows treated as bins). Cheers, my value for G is 487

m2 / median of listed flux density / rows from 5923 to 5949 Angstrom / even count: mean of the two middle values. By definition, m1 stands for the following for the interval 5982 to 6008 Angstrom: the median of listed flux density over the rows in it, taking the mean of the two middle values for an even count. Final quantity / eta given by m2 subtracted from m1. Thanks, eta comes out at 0.7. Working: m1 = 10.1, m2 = 9.4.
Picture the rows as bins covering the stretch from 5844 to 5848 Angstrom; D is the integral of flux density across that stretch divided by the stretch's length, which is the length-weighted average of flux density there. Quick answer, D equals 10.3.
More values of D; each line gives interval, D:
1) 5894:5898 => 3.9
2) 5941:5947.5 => 9.8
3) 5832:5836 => 10.4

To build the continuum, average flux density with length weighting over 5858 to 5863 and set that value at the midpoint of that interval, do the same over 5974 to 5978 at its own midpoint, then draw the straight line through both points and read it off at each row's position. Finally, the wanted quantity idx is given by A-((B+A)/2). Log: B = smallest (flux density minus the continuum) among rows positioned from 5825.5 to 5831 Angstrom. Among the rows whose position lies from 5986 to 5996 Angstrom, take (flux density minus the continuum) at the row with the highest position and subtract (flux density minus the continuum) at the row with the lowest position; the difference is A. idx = 0.2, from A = 0.51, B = 0.2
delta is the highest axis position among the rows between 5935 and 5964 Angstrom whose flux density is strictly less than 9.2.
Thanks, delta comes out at 5959.14 Angstrom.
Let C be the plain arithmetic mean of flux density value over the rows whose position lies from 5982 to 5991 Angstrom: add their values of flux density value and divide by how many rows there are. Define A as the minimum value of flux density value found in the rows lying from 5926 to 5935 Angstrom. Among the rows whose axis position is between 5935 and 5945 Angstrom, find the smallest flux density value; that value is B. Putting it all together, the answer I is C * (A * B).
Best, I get 822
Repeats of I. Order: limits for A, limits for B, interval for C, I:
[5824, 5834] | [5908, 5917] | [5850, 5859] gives 733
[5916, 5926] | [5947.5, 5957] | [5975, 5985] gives 738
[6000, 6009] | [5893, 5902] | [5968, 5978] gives 295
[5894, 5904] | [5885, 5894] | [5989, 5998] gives 76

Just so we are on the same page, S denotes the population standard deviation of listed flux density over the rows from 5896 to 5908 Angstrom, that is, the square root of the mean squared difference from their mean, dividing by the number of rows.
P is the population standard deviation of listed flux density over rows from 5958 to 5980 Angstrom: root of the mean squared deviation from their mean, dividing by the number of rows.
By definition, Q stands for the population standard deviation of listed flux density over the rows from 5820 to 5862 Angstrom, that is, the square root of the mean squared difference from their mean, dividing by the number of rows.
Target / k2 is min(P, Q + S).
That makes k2 0.30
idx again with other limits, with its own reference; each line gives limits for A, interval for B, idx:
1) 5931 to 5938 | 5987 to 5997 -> 0.0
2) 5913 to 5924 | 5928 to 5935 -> 0.3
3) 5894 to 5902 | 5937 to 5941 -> 1.1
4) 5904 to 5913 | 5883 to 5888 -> 1.6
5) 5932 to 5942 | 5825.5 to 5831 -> 0.1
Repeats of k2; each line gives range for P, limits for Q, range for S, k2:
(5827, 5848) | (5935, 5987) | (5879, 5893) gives 0.40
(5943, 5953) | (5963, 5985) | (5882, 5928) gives 0.35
